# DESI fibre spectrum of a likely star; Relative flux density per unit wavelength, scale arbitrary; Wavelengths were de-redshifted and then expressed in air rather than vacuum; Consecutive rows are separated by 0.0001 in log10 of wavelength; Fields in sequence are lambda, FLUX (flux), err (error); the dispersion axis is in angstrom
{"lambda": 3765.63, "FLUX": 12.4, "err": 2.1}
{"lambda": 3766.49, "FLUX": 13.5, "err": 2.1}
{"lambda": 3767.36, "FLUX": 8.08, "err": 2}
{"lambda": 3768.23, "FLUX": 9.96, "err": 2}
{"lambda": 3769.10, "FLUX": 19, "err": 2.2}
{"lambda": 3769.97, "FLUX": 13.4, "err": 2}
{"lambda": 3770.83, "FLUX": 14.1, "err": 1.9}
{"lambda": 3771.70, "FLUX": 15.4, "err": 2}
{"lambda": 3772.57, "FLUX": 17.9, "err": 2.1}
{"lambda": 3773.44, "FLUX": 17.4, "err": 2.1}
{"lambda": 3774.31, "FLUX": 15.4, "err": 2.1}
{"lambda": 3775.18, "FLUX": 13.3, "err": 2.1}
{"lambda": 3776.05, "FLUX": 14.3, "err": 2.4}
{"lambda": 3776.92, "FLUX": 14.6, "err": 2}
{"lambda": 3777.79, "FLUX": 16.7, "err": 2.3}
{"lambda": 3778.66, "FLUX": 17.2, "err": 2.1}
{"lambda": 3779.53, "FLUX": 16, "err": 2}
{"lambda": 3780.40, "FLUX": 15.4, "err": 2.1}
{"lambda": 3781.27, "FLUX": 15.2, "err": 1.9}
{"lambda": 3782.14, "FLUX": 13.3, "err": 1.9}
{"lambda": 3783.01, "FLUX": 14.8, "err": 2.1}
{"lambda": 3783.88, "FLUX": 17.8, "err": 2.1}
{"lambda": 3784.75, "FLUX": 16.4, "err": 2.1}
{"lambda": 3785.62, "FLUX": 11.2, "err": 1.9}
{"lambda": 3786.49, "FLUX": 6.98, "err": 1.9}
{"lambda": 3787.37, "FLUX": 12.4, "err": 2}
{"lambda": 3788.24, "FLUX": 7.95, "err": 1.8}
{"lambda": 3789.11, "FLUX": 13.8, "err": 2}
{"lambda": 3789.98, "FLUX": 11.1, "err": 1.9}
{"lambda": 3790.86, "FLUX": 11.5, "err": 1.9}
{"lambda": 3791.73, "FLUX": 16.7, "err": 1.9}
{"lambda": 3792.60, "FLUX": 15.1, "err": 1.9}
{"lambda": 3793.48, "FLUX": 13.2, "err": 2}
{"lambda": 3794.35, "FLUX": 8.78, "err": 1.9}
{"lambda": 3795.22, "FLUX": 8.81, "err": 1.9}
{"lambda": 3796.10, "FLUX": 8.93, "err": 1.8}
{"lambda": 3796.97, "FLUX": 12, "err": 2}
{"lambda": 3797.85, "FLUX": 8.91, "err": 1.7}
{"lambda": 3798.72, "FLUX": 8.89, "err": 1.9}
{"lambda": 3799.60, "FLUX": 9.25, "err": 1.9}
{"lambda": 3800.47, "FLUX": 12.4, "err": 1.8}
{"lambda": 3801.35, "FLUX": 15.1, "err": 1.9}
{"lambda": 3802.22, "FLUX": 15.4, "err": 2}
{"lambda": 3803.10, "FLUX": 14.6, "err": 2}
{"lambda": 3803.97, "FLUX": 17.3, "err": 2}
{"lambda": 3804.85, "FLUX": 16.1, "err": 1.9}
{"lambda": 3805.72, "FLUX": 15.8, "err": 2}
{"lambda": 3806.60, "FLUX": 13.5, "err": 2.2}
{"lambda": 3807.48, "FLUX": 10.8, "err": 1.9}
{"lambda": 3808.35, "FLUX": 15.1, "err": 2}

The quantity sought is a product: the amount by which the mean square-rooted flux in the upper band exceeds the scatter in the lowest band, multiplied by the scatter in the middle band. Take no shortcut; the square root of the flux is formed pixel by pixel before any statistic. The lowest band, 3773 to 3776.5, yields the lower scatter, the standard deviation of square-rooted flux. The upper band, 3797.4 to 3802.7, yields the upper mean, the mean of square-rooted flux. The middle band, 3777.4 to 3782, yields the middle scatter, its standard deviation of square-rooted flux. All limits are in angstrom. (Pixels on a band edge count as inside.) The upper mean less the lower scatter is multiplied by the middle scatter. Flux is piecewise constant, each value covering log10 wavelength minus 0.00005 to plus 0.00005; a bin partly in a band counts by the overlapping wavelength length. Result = 0.3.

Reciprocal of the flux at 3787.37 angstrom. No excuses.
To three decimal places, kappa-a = 0.081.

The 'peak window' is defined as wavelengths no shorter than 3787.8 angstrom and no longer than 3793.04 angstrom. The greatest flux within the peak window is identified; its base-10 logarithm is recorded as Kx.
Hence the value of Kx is 1.22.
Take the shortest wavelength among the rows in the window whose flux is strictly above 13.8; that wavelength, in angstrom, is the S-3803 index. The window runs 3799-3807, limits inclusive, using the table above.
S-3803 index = 3801.35 angstrom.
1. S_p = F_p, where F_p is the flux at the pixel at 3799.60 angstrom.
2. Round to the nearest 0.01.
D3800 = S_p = 9.25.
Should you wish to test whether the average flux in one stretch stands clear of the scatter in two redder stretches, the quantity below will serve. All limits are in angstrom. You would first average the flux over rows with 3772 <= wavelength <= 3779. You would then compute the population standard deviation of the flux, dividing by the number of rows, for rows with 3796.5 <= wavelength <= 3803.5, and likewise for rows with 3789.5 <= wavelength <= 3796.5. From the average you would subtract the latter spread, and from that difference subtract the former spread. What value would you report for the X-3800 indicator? 10.4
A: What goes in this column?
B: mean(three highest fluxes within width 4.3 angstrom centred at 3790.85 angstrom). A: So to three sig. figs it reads 15.2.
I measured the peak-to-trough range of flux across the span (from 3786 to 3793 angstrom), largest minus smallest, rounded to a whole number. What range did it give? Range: 10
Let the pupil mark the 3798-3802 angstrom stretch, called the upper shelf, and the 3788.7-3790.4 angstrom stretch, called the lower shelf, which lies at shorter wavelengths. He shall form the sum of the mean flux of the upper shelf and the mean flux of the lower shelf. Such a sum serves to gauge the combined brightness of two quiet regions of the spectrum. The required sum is 23.9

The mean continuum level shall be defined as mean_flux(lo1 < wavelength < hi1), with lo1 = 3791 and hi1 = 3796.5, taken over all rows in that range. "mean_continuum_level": 11.9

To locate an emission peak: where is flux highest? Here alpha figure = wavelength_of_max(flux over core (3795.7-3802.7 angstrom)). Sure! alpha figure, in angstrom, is 3802.22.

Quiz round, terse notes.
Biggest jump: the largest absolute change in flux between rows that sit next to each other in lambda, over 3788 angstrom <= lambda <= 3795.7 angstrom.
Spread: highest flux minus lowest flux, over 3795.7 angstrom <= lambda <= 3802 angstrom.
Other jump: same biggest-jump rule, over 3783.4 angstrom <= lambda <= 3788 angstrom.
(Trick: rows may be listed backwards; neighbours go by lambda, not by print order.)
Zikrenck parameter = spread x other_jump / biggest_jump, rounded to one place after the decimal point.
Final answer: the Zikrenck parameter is 5.8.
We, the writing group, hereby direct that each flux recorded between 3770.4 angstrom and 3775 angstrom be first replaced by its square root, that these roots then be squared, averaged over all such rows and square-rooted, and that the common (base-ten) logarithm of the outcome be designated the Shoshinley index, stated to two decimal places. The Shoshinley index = 0.60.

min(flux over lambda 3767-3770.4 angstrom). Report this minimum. 8.08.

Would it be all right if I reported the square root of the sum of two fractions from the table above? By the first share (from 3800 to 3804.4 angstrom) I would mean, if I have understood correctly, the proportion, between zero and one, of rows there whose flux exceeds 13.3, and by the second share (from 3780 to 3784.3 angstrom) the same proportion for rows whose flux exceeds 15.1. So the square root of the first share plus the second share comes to 1.18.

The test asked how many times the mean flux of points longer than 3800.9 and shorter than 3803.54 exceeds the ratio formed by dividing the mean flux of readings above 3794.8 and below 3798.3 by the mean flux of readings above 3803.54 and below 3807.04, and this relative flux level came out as 24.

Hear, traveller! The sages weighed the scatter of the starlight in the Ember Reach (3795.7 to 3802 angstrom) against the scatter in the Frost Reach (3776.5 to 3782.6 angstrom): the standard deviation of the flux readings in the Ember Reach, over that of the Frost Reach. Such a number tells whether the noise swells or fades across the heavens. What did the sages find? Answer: 1.9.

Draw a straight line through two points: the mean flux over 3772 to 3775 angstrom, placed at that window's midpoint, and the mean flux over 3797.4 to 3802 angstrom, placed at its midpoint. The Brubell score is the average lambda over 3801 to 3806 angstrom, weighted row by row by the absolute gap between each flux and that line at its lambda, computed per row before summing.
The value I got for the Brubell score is 3803.7 angstrom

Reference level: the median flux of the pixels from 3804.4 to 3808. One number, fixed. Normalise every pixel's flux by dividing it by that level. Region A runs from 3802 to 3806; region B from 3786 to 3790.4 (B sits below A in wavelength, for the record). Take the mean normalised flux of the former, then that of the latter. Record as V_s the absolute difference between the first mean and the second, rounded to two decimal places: 0.37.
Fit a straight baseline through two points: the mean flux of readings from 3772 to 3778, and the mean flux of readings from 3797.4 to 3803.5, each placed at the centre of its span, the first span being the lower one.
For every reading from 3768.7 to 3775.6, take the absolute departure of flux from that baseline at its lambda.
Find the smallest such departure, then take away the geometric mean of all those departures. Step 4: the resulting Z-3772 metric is -1.2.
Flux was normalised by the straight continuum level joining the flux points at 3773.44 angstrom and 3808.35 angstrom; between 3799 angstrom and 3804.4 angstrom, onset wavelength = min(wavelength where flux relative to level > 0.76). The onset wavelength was 3800.47 angstrom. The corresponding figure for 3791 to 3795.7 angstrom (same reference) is 3791.73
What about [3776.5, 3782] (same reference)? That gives 3776.92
